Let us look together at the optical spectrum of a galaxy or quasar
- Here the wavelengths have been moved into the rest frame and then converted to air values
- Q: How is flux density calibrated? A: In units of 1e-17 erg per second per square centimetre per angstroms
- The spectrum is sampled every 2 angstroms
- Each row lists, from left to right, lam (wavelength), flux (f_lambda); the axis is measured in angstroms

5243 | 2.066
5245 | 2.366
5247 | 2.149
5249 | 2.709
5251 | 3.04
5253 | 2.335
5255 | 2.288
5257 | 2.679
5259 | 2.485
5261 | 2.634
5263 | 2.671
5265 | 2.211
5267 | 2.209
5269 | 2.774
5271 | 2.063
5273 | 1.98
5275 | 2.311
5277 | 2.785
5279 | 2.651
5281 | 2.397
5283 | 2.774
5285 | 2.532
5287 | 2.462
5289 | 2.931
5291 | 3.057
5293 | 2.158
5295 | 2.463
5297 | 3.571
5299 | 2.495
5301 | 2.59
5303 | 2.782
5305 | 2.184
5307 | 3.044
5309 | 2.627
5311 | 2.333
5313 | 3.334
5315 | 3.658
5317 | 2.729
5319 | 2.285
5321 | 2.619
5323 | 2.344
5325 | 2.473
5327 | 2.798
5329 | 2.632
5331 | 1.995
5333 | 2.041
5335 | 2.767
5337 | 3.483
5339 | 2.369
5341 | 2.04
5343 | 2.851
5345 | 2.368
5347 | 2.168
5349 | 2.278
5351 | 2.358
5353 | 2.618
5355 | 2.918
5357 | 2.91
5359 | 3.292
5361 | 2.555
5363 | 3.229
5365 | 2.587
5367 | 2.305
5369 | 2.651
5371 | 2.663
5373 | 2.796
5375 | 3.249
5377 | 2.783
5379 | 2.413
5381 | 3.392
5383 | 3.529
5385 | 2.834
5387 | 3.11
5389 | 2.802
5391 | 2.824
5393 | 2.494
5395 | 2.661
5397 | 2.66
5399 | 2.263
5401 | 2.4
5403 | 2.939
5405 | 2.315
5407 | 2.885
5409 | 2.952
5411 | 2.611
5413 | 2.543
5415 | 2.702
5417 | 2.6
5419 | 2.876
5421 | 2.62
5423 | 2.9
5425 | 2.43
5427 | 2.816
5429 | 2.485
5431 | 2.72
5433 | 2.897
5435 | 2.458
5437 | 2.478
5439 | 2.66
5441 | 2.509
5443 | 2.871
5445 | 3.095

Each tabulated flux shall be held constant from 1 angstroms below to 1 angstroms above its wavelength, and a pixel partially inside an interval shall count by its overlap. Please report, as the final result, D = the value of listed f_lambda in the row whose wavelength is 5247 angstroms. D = 2.149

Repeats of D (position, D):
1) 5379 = 2.413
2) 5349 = 2.278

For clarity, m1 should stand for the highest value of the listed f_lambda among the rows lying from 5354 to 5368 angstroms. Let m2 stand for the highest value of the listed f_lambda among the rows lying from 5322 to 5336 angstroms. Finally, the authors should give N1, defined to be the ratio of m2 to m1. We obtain 0.85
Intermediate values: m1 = 3.292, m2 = 2.798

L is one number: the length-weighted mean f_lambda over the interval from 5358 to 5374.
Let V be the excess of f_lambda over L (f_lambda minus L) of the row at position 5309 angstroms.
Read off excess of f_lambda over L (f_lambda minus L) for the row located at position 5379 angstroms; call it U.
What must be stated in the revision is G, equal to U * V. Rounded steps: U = -0.3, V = -0.13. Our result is 0.05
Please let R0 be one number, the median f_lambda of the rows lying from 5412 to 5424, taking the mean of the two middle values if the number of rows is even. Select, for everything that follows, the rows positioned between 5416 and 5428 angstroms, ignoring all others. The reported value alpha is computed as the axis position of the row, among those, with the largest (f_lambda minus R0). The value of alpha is 5423 angstroms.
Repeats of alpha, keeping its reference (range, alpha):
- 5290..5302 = 5297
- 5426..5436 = 5433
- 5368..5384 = 5383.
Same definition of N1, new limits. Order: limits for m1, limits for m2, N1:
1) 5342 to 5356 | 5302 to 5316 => 1.25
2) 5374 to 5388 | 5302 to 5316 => 1.04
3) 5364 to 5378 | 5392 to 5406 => 0.90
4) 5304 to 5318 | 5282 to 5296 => 0.84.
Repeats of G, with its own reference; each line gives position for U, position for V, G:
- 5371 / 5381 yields -0.06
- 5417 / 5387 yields -0.06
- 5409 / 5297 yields 0.16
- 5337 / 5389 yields 0.03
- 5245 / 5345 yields 0.15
